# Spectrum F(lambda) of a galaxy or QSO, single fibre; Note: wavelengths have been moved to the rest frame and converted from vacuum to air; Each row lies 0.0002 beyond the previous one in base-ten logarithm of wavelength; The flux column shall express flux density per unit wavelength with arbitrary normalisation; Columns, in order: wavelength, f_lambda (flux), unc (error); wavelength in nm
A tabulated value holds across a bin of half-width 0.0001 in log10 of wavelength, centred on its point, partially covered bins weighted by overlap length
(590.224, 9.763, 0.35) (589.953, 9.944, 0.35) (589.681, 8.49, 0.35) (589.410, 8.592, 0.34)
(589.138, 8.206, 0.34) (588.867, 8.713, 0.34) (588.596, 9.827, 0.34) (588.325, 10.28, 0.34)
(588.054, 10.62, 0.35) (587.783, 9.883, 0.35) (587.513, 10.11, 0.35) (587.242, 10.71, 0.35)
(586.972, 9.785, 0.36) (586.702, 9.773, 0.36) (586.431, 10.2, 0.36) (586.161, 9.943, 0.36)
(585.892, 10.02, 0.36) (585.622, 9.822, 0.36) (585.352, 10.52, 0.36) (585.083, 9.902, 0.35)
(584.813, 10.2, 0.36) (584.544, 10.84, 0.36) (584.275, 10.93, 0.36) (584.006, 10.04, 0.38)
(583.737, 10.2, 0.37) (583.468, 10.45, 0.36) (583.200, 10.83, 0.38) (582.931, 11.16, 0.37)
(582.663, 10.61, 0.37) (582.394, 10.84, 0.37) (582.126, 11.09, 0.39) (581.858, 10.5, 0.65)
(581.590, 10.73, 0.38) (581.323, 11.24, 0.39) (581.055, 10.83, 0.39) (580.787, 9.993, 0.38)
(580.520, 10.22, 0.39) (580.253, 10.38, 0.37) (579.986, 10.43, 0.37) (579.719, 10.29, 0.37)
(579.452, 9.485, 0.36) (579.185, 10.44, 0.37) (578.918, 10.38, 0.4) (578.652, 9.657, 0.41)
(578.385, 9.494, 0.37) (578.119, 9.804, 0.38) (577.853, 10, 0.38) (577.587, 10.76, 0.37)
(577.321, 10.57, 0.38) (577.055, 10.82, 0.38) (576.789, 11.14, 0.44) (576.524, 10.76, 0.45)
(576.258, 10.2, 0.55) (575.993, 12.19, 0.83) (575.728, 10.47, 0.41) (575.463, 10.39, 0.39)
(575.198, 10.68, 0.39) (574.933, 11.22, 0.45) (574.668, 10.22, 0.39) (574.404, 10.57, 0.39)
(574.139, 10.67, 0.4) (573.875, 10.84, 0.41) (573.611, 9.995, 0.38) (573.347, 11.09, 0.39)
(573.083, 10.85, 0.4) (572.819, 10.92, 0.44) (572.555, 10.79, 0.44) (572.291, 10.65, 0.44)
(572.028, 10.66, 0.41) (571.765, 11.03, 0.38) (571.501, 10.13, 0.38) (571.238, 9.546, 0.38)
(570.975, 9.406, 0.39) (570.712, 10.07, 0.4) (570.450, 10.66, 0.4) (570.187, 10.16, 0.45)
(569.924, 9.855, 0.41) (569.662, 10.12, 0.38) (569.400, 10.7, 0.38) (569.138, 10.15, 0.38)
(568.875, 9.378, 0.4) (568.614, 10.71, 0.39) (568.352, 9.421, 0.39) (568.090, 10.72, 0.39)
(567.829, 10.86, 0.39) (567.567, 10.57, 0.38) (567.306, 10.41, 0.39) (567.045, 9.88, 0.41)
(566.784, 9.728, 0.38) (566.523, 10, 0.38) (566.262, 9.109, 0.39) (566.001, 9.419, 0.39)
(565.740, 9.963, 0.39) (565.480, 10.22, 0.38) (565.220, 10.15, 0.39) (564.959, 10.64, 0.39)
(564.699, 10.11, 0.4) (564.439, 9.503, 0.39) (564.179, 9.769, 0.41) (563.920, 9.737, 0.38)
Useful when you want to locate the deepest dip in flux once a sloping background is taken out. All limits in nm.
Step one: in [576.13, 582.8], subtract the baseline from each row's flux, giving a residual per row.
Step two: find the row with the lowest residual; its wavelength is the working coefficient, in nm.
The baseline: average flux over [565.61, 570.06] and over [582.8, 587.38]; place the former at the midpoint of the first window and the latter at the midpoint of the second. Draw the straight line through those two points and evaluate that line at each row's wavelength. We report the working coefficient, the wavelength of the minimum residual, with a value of 579.452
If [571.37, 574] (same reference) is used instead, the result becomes 573.611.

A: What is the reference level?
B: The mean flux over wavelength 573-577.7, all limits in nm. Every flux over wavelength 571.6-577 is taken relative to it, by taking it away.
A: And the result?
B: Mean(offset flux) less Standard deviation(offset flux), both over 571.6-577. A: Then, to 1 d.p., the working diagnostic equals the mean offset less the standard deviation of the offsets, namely -0.4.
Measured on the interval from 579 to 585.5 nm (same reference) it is -0.7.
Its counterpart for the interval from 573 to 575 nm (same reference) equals -0.5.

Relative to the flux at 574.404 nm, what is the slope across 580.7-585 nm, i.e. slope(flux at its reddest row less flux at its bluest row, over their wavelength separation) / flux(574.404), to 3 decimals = 0.005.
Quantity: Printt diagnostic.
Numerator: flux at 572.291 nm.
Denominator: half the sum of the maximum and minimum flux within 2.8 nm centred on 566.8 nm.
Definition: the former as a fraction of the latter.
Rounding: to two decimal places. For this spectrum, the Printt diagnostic 1.07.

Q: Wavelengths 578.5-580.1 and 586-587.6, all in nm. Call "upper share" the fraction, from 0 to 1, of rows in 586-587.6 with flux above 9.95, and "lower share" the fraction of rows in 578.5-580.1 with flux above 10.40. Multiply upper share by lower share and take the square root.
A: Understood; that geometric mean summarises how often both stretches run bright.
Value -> 0.41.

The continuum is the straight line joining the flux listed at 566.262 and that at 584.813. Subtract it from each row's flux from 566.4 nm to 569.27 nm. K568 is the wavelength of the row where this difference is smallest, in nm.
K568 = 568.875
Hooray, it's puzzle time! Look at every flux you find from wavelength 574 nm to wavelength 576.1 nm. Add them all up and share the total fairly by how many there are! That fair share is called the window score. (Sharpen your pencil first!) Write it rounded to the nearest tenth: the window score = 10.8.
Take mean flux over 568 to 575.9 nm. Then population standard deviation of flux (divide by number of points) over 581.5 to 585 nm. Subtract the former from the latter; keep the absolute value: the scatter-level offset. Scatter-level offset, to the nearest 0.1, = 10.1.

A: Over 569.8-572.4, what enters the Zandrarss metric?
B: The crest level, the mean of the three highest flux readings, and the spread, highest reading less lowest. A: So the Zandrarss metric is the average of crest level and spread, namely 6.20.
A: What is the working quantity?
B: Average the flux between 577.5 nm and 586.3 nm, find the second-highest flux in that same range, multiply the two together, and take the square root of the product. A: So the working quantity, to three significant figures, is 10.8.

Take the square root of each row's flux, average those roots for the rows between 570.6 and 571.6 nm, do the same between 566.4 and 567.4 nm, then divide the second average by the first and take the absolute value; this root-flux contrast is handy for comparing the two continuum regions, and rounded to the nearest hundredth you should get 1.01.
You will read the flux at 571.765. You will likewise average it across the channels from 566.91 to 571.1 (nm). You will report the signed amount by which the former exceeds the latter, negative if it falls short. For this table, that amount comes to 0.8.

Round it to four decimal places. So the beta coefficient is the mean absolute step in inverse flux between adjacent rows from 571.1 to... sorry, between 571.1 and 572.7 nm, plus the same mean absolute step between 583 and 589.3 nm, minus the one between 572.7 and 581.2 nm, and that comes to 0.0037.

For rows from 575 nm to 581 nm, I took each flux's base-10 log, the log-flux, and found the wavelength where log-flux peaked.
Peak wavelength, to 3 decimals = 575.993 nm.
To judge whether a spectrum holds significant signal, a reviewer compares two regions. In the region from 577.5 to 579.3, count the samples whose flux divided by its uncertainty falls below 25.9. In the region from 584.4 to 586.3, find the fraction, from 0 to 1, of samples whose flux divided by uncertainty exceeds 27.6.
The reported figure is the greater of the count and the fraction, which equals 3.0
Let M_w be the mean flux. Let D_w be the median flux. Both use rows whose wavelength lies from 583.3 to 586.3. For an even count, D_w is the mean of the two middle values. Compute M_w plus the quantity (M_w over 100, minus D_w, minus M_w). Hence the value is -10.1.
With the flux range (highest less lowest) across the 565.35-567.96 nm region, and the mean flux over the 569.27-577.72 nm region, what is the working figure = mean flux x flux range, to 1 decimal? 18.5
